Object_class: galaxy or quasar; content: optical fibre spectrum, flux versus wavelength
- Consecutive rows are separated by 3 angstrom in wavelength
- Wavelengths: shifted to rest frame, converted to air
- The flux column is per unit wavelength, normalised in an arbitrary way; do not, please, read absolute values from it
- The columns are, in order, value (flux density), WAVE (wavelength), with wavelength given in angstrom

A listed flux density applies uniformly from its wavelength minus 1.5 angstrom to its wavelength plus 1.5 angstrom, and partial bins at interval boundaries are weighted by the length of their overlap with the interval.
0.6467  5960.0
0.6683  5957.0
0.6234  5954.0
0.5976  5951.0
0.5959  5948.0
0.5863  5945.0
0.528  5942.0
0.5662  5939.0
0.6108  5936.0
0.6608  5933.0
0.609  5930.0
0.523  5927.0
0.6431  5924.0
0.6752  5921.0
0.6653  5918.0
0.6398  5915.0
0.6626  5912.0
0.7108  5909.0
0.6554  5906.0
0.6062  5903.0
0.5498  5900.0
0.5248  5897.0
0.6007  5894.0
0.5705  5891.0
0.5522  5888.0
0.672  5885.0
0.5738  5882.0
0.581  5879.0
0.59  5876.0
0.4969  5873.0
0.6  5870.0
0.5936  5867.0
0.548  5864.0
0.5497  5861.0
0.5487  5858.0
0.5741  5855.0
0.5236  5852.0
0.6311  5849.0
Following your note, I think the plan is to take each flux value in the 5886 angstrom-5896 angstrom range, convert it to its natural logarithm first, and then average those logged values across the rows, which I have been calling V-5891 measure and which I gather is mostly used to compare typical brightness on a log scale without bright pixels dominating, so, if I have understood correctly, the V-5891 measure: -0.55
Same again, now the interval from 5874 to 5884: -0.54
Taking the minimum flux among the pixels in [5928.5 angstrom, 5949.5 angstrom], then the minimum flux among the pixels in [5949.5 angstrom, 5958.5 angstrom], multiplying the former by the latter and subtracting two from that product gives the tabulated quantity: -1.68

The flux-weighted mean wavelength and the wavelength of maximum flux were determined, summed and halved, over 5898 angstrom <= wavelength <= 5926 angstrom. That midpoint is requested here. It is 5910.6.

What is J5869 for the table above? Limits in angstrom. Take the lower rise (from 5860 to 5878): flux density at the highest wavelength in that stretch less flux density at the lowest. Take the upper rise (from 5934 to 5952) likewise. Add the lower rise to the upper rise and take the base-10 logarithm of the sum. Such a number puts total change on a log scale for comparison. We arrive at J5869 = -1.6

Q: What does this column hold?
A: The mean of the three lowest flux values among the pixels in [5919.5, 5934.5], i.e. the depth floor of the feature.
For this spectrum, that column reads 0.592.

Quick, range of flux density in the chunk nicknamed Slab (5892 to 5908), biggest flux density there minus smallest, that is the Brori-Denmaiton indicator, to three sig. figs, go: 0.131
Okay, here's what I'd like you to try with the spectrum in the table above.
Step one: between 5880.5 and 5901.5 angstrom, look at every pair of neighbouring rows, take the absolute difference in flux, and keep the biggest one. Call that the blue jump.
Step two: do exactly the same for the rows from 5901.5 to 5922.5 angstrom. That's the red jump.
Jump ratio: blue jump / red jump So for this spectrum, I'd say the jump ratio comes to 2.2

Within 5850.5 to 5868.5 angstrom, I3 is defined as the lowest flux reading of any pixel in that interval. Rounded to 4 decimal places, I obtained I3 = 0.5236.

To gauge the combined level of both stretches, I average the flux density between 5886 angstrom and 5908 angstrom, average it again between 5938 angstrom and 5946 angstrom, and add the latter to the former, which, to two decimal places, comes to 1.14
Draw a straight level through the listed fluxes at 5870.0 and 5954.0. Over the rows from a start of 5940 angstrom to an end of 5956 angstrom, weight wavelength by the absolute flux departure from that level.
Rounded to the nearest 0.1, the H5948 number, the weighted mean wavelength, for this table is 5944.7 angstrom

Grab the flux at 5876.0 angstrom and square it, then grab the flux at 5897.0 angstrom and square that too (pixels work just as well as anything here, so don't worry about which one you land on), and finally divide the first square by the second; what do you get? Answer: 1.26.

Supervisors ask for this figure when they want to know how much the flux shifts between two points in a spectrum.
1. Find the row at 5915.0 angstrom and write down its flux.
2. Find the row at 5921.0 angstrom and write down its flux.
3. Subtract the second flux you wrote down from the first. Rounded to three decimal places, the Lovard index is -0.035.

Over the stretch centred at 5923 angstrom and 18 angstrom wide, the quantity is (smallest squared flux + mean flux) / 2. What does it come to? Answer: 0.45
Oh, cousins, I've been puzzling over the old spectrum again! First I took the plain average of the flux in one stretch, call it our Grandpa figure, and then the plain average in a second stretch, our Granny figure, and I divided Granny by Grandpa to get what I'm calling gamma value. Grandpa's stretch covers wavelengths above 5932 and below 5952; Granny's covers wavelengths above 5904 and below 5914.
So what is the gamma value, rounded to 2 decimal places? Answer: 1.14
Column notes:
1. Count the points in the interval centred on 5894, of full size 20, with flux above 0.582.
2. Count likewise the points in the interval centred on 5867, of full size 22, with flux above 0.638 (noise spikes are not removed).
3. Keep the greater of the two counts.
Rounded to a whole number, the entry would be 3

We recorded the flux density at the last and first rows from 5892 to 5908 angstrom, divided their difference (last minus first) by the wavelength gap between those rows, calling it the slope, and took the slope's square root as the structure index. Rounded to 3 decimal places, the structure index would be 0.068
